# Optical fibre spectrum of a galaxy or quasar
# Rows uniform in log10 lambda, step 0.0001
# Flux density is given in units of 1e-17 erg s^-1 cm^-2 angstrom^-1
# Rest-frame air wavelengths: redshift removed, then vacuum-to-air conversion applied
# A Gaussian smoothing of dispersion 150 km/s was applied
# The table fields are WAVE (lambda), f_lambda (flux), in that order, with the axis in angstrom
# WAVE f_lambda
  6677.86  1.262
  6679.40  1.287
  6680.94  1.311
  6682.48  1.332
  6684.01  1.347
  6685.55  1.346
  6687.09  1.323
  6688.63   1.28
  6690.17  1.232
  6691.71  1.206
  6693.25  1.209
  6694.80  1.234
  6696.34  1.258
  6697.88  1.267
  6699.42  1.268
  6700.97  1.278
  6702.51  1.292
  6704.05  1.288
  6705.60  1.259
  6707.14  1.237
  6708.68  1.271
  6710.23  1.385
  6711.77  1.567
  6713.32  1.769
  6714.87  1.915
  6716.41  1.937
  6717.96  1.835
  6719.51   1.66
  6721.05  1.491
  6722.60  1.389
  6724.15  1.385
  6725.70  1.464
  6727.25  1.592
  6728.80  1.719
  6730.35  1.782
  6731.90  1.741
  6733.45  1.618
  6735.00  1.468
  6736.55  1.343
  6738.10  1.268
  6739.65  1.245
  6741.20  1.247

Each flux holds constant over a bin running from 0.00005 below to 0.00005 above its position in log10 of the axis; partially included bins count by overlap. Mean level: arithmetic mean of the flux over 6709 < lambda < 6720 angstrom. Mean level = 1.7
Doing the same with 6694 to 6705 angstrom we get 1.3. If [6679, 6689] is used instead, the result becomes 1.3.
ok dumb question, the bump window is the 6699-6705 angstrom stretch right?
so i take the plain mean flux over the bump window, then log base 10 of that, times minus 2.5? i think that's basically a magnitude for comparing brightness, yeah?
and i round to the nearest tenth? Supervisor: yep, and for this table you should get -0.3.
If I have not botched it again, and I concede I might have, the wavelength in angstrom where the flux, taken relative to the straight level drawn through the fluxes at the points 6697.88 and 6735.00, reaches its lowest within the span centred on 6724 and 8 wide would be 6724.15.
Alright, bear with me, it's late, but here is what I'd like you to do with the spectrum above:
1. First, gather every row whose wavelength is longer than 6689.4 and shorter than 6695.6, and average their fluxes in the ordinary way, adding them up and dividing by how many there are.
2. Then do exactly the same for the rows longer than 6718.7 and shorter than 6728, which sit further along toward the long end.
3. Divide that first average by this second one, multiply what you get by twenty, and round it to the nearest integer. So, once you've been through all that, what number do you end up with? 16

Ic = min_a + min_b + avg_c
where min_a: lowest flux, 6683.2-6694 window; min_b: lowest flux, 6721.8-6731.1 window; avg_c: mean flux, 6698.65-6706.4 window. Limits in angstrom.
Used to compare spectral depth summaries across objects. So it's 3.87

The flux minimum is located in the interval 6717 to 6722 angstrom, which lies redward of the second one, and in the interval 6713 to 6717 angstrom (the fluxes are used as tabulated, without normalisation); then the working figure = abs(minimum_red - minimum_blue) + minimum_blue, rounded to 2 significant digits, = 2.0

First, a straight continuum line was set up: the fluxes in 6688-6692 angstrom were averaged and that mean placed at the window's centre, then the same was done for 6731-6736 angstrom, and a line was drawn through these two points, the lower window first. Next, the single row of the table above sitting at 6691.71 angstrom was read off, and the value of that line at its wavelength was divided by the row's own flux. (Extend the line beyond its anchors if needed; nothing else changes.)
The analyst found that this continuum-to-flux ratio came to 1.04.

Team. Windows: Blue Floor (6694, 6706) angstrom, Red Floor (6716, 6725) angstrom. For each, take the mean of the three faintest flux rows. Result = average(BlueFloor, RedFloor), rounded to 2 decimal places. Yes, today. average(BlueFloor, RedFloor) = 1.34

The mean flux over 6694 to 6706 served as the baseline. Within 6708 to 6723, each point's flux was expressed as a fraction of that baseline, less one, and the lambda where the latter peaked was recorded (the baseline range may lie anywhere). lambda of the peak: 6716.41 angstrom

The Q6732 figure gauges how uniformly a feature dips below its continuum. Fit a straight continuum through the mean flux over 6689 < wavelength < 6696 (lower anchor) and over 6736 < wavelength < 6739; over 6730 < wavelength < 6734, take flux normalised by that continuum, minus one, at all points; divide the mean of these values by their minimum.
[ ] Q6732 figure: 1.3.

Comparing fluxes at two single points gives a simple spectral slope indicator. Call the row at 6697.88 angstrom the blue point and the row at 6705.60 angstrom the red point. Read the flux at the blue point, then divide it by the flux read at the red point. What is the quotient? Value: 1.01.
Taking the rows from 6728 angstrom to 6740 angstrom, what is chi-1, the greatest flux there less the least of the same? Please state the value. 0.54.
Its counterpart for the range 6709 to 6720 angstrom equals 0.55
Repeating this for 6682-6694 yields 0.14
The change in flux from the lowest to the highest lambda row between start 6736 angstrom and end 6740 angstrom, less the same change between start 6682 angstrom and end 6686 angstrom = -0.11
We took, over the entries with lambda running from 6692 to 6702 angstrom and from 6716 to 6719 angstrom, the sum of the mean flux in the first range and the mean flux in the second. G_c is 3.1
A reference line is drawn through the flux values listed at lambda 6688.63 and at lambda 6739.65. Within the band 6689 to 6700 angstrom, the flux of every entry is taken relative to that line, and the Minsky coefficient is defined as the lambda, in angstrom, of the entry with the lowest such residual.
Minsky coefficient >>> 6691.71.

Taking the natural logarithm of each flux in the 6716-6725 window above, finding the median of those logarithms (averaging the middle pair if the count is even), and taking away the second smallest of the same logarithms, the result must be 0.125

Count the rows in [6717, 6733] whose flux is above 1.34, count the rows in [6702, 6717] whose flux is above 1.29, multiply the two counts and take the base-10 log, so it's 1.78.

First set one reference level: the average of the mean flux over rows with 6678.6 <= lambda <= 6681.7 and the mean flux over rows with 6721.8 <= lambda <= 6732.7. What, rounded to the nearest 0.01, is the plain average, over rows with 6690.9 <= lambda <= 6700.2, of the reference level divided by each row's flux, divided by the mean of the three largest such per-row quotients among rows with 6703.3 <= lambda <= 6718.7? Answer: 1.01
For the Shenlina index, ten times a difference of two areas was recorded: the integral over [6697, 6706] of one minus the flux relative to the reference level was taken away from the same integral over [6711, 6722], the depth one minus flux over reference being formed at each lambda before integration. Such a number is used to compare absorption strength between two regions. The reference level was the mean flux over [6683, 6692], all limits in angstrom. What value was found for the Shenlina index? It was -39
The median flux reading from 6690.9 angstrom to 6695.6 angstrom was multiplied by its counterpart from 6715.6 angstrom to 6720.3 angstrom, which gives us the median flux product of 2.2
